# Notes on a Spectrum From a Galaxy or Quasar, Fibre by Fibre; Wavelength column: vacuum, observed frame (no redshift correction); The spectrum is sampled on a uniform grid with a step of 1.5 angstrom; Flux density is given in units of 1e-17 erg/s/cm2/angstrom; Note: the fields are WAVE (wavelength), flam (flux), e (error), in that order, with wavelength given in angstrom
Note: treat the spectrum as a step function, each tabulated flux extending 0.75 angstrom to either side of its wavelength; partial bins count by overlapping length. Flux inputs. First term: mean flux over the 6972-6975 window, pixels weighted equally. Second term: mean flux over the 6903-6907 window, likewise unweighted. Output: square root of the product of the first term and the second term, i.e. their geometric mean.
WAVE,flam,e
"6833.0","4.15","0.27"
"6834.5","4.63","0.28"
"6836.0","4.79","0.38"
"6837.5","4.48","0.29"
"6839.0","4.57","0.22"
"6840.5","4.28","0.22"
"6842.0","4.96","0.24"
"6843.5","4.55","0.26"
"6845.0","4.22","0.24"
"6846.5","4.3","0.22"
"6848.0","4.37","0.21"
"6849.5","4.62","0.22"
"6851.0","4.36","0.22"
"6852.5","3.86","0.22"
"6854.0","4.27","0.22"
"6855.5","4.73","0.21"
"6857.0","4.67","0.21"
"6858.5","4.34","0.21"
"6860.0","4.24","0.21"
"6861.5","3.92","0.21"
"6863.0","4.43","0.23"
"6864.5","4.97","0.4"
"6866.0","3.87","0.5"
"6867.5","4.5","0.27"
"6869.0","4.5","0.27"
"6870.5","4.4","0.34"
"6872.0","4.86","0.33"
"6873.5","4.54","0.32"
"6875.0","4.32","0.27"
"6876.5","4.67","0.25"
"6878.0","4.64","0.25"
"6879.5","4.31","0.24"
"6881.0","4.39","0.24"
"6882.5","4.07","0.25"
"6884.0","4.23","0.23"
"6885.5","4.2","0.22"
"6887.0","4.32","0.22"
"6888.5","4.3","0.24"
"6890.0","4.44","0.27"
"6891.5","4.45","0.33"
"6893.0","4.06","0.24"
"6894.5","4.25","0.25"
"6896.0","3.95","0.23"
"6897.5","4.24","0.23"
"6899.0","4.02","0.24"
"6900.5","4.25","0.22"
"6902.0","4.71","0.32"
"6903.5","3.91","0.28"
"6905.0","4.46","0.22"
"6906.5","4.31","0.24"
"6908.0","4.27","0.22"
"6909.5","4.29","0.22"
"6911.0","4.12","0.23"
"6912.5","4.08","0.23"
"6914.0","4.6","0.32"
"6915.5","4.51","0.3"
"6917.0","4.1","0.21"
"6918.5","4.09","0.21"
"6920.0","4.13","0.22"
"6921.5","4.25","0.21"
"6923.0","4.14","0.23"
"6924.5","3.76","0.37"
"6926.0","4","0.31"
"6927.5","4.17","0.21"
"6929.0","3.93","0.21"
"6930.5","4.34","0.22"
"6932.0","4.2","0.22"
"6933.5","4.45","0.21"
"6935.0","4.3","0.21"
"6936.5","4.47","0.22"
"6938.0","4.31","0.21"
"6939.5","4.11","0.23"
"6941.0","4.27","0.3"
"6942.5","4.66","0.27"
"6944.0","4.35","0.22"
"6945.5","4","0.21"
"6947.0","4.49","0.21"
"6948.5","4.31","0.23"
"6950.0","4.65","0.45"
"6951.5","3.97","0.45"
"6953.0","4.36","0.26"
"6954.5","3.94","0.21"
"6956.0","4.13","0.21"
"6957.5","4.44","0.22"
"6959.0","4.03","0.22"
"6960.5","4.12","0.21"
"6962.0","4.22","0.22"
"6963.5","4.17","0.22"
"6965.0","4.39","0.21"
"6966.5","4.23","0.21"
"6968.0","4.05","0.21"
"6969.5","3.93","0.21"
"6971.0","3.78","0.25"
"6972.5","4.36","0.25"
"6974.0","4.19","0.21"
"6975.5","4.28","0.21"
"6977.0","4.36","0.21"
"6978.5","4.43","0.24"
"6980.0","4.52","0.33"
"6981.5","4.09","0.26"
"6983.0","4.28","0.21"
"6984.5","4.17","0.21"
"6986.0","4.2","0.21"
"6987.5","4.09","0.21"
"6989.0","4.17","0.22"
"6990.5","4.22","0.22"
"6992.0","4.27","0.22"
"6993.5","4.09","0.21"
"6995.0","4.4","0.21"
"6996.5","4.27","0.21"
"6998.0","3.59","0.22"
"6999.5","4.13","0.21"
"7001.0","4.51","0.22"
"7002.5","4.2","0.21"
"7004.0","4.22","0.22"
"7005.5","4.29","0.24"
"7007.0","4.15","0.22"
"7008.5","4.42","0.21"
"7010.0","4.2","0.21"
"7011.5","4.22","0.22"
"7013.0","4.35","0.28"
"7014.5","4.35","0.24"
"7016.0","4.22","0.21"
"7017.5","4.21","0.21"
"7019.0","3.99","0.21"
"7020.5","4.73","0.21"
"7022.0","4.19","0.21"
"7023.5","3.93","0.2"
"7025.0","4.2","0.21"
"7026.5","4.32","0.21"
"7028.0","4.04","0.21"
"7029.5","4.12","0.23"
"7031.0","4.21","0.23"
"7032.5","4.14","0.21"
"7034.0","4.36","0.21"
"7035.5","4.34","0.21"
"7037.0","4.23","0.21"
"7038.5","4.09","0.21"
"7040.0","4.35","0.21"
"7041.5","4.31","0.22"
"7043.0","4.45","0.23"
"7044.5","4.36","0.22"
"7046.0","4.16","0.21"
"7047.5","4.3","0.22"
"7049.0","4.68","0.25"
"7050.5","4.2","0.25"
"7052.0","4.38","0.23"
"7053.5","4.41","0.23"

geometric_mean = 4.25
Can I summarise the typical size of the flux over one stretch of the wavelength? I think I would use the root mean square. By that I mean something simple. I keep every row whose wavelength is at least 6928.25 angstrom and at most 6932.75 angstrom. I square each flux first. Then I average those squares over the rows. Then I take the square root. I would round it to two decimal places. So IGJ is 4.16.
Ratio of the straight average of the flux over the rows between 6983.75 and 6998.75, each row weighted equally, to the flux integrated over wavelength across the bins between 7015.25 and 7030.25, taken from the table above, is 0.066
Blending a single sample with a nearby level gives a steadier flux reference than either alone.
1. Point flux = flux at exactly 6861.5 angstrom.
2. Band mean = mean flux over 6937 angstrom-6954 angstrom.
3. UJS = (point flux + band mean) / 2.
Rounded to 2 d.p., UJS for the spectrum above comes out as 4.12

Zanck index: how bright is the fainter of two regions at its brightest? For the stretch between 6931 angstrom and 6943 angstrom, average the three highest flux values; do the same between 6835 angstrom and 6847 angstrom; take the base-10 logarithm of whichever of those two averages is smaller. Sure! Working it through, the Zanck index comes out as 0.656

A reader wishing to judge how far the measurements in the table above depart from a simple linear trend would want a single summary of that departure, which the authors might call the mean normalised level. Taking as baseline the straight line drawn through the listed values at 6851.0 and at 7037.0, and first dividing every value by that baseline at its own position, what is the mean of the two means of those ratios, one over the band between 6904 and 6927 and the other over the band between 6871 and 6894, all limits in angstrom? 0.99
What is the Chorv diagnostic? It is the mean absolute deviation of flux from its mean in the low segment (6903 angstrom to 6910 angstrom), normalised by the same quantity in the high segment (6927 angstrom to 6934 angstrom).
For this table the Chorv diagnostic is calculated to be 1.0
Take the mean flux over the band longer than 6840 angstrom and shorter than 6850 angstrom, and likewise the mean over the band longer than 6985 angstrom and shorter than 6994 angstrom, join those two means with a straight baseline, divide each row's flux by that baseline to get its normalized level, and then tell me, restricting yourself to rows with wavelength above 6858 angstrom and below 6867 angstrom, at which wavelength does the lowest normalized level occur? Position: 6866.0 angstrom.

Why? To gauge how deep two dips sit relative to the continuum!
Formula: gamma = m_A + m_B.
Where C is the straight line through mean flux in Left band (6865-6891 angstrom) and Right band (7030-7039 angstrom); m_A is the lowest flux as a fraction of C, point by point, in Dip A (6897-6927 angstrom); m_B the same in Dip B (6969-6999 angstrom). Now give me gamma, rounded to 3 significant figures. 1.71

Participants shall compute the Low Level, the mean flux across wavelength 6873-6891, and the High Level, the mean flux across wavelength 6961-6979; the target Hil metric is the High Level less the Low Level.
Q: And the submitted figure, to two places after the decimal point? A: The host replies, -0.17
